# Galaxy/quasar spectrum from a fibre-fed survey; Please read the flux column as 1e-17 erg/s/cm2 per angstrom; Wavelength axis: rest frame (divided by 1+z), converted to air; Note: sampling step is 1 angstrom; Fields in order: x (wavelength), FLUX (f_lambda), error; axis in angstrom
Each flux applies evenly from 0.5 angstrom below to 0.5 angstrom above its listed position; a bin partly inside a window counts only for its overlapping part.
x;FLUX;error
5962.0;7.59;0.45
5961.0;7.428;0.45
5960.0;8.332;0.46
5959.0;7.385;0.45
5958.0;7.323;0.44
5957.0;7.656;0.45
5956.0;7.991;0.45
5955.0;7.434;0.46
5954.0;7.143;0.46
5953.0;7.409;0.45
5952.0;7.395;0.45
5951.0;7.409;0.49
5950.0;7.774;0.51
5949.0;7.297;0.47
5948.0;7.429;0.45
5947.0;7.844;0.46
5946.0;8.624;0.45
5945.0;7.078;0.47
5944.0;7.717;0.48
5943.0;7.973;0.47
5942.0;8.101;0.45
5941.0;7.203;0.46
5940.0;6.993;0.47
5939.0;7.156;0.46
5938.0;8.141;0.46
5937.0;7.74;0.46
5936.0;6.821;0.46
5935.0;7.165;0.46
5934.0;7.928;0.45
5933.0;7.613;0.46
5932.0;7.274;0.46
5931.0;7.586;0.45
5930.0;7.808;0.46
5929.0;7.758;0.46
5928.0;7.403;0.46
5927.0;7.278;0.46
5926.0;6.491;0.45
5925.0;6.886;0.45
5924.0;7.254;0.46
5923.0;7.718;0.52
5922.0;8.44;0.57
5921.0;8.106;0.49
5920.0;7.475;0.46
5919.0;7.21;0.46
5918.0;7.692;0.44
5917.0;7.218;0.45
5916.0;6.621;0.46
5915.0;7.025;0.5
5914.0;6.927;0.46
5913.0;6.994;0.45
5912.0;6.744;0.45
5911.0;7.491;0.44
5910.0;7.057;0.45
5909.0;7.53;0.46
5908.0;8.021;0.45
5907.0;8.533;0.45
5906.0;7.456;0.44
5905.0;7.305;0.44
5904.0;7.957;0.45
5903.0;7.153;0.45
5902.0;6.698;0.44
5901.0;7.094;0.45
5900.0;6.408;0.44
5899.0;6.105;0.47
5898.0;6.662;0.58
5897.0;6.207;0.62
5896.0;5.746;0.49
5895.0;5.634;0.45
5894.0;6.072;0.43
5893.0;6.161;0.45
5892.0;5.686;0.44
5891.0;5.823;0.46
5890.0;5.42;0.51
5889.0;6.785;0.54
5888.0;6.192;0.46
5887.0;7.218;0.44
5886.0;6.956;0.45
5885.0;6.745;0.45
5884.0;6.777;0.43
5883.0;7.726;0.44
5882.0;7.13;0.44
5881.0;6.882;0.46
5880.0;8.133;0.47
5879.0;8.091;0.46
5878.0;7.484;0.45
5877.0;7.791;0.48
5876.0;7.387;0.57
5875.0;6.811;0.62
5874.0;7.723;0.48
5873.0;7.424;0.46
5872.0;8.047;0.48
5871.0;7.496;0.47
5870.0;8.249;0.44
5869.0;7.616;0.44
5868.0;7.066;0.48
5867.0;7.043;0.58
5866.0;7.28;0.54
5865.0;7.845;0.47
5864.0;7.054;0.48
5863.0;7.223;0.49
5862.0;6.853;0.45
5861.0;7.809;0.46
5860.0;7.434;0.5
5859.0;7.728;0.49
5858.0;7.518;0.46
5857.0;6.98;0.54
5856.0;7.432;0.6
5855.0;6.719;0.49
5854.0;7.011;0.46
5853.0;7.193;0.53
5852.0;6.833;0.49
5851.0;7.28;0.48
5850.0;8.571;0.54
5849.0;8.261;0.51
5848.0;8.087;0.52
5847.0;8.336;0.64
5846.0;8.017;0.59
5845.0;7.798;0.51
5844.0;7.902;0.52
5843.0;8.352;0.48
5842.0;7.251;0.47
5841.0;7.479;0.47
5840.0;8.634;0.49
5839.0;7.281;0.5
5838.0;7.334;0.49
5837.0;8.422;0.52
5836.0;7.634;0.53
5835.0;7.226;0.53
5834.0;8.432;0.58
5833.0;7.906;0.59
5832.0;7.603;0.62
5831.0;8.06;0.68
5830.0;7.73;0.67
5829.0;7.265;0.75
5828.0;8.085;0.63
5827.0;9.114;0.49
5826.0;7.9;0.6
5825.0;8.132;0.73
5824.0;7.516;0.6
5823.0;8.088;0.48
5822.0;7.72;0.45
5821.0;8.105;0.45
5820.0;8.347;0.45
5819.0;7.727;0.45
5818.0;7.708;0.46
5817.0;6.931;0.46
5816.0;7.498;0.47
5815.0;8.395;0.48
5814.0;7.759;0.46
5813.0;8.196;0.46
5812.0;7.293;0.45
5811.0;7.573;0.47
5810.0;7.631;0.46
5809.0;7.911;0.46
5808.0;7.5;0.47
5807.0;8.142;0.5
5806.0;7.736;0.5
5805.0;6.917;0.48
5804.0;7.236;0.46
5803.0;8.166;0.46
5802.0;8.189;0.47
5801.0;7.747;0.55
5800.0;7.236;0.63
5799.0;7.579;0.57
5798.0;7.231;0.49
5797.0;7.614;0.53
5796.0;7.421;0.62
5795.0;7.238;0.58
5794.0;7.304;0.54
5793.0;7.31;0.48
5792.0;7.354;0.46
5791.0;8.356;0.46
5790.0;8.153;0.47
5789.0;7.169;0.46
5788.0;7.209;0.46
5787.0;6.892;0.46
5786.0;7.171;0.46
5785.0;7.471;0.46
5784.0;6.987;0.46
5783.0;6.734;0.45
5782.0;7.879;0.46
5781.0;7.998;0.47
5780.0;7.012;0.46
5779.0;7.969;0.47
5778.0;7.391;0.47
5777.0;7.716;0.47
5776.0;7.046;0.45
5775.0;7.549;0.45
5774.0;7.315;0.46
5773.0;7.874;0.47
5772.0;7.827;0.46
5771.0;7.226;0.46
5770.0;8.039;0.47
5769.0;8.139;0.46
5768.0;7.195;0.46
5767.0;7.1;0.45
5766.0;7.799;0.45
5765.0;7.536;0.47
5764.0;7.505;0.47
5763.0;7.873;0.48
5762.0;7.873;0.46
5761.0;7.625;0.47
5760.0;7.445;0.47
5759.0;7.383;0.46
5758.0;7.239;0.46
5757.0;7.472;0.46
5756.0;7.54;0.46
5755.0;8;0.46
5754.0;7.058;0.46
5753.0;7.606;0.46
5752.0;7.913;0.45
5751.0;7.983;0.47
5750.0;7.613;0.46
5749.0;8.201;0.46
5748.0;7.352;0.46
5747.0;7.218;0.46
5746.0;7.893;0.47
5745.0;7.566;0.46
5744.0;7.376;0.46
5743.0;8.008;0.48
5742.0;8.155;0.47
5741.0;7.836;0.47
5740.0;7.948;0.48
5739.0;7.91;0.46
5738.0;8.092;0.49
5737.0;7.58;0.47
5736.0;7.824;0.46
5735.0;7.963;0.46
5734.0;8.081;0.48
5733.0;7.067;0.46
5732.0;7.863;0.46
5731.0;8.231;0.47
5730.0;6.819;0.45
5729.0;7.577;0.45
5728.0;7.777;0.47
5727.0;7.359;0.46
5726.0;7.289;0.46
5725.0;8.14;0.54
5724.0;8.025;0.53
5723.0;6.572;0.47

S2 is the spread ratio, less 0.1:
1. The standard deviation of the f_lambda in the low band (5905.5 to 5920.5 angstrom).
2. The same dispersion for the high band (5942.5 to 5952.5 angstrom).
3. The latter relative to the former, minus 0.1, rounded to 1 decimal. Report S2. 0.8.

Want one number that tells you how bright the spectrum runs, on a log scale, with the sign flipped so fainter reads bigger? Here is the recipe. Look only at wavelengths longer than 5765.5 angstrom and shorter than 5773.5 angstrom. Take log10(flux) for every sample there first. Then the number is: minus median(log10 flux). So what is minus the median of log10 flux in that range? -0.893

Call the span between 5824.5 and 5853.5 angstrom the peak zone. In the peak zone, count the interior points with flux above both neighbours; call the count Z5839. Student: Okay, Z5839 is 8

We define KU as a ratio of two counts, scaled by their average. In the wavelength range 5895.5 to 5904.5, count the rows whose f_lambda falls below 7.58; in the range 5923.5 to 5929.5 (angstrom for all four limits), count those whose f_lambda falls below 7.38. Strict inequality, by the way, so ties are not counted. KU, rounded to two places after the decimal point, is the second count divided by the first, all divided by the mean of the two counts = 0.08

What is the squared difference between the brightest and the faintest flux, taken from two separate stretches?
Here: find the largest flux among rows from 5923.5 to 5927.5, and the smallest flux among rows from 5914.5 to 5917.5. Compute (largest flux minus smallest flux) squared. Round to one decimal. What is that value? 0.4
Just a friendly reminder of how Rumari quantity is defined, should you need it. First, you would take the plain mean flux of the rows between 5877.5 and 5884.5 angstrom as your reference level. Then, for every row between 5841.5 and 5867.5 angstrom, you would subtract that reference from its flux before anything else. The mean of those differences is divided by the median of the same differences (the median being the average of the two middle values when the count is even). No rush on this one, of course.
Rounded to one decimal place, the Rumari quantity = -2.6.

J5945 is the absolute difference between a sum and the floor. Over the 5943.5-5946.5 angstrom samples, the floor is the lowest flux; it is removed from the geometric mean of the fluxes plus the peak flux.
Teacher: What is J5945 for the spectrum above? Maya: 9.3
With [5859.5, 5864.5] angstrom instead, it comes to 8.2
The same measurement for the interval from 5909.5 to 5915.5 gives 7.8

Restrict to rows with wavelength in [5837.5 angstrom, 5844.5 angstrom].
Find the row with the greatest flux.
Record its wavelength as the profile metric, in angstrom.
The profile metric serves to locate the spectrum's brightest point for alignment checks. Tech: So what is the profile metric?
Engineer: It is 5840.0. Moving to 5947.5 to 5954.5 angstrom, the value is 5950.0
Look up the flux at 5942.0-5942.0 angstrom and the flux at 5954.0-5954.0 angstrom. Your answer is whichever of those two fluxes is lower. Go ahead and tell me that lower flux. 7.1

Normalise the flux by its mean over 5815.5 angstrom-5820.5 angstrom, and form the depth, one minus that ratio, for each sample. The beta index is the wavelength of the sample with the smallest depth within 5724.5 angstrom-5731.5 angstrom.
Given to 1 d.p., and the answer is 5731.0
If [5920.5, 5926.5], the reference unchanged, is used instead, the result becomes 5922.0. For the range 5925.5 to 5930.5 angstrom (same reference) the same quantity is 5930.0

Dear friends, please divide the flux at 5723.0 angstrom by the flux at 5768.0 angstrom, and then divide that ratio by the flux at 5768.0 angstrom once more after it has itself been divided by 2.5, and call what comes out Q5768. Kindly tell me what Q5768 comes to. 0.32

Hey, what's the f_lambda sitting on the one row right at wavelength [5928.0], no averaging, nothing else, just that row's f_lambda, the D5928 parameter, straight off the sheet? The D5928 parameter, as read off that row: 7.403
